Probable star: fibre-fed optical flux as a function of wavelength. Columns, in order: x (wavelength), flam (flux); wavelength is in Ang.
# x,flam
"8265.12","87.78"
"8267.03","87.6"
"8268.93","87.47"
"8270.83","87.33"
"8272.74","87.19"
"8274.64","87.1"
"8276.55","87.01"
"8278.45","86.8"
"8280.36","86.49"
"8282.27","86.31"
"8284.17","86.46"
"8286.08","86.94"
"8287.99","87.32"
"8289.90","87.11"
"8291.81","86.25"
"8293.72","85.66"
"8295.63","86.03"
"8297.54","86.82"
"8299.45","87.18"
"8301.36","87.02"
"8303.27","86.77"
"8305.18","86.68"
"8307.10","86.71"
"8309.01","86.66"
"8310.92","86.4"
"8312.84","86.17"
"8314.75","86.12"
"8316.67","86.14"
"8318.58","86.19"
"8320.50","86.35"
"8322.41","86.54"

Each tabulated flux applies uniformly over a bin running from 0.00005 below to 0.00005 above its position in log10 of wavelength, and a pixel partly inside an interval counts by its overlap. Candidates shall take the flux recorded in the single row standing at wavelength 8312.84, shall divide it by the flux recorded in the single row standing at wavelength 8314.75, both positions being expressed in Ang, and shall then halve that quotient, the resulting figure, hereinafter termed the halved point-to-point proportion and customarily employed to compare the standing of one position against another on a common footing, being 0.500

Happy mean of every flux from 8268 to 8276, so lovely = 87.3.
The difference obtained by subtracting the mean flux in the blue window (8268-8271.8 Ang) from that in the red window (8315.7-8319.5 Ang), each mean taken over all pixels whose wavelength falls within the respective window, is -1.2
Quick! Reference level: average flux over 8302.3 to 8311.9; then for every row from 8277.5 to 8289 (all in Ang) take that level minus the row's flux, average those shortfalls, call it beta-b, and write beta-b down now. -0.1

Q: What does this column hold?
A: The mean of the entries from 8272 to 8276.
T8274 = 87.1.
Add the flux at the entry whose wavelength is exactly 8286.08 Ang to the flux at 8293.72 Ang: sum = 173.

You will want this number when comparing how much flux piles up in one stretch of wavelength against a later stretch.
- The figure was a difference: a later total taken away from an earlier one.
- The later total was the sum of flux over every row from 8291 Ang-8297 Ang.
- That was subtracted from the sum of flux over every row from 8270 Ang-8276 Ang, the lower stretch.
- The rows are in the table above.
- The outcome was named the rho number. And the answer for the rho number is 3.7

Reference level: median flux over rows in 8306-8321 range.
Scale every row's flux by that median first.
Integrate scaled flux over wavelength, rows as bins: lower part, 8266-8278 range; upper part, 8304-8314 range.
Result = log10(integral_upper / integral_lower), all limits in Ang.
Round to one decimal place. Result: -0.1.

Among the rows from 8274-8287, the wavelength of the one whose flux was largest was 8274.64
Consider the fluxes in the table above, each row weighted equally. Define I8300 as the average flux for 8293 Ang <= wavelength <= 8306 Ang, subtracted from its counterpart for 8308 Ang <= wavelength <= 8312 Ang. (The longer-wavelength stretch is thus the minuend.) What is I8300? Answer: -0.1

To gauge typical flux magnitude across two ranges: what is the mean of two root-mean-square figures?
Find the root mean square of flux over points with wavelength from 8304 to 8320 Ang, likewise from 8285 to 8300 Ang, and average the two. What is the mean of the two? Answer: 86.5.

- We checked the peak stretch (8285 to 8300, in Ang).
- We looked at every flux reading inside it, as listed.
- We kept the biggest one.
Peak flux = 87.32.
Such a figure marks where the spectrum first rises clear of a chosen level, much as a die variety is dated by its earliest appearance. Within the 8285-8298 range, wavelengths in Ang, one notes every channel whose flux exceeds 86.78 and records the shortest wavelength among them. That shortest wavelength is 8286.08 Ang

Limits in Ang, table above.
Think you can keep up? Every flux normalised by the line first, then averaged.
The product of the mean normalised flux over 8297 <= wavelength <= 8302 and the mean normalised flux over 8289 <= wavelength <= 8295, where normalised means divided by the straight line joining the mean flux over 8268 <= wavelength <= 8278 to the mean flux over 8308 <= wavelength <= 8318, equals 1.00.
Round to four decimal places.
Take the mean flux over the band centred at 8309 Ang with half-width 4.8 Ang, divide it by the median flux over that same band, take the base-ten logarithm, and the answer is -0.0007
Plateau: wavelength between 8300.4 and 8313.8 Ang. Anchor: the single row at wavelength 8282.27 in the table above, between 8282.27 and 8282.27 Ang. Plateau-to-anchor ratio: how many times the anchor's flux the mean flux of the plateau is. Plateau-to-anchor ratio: 1.00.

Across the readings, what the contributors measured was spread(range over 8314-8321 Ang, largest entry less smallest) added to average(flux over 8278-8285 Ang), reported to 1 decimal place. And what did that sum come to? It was 86.7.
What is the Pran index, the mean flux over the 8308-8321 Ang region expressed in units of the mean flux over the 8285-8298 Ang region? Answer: 0.997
